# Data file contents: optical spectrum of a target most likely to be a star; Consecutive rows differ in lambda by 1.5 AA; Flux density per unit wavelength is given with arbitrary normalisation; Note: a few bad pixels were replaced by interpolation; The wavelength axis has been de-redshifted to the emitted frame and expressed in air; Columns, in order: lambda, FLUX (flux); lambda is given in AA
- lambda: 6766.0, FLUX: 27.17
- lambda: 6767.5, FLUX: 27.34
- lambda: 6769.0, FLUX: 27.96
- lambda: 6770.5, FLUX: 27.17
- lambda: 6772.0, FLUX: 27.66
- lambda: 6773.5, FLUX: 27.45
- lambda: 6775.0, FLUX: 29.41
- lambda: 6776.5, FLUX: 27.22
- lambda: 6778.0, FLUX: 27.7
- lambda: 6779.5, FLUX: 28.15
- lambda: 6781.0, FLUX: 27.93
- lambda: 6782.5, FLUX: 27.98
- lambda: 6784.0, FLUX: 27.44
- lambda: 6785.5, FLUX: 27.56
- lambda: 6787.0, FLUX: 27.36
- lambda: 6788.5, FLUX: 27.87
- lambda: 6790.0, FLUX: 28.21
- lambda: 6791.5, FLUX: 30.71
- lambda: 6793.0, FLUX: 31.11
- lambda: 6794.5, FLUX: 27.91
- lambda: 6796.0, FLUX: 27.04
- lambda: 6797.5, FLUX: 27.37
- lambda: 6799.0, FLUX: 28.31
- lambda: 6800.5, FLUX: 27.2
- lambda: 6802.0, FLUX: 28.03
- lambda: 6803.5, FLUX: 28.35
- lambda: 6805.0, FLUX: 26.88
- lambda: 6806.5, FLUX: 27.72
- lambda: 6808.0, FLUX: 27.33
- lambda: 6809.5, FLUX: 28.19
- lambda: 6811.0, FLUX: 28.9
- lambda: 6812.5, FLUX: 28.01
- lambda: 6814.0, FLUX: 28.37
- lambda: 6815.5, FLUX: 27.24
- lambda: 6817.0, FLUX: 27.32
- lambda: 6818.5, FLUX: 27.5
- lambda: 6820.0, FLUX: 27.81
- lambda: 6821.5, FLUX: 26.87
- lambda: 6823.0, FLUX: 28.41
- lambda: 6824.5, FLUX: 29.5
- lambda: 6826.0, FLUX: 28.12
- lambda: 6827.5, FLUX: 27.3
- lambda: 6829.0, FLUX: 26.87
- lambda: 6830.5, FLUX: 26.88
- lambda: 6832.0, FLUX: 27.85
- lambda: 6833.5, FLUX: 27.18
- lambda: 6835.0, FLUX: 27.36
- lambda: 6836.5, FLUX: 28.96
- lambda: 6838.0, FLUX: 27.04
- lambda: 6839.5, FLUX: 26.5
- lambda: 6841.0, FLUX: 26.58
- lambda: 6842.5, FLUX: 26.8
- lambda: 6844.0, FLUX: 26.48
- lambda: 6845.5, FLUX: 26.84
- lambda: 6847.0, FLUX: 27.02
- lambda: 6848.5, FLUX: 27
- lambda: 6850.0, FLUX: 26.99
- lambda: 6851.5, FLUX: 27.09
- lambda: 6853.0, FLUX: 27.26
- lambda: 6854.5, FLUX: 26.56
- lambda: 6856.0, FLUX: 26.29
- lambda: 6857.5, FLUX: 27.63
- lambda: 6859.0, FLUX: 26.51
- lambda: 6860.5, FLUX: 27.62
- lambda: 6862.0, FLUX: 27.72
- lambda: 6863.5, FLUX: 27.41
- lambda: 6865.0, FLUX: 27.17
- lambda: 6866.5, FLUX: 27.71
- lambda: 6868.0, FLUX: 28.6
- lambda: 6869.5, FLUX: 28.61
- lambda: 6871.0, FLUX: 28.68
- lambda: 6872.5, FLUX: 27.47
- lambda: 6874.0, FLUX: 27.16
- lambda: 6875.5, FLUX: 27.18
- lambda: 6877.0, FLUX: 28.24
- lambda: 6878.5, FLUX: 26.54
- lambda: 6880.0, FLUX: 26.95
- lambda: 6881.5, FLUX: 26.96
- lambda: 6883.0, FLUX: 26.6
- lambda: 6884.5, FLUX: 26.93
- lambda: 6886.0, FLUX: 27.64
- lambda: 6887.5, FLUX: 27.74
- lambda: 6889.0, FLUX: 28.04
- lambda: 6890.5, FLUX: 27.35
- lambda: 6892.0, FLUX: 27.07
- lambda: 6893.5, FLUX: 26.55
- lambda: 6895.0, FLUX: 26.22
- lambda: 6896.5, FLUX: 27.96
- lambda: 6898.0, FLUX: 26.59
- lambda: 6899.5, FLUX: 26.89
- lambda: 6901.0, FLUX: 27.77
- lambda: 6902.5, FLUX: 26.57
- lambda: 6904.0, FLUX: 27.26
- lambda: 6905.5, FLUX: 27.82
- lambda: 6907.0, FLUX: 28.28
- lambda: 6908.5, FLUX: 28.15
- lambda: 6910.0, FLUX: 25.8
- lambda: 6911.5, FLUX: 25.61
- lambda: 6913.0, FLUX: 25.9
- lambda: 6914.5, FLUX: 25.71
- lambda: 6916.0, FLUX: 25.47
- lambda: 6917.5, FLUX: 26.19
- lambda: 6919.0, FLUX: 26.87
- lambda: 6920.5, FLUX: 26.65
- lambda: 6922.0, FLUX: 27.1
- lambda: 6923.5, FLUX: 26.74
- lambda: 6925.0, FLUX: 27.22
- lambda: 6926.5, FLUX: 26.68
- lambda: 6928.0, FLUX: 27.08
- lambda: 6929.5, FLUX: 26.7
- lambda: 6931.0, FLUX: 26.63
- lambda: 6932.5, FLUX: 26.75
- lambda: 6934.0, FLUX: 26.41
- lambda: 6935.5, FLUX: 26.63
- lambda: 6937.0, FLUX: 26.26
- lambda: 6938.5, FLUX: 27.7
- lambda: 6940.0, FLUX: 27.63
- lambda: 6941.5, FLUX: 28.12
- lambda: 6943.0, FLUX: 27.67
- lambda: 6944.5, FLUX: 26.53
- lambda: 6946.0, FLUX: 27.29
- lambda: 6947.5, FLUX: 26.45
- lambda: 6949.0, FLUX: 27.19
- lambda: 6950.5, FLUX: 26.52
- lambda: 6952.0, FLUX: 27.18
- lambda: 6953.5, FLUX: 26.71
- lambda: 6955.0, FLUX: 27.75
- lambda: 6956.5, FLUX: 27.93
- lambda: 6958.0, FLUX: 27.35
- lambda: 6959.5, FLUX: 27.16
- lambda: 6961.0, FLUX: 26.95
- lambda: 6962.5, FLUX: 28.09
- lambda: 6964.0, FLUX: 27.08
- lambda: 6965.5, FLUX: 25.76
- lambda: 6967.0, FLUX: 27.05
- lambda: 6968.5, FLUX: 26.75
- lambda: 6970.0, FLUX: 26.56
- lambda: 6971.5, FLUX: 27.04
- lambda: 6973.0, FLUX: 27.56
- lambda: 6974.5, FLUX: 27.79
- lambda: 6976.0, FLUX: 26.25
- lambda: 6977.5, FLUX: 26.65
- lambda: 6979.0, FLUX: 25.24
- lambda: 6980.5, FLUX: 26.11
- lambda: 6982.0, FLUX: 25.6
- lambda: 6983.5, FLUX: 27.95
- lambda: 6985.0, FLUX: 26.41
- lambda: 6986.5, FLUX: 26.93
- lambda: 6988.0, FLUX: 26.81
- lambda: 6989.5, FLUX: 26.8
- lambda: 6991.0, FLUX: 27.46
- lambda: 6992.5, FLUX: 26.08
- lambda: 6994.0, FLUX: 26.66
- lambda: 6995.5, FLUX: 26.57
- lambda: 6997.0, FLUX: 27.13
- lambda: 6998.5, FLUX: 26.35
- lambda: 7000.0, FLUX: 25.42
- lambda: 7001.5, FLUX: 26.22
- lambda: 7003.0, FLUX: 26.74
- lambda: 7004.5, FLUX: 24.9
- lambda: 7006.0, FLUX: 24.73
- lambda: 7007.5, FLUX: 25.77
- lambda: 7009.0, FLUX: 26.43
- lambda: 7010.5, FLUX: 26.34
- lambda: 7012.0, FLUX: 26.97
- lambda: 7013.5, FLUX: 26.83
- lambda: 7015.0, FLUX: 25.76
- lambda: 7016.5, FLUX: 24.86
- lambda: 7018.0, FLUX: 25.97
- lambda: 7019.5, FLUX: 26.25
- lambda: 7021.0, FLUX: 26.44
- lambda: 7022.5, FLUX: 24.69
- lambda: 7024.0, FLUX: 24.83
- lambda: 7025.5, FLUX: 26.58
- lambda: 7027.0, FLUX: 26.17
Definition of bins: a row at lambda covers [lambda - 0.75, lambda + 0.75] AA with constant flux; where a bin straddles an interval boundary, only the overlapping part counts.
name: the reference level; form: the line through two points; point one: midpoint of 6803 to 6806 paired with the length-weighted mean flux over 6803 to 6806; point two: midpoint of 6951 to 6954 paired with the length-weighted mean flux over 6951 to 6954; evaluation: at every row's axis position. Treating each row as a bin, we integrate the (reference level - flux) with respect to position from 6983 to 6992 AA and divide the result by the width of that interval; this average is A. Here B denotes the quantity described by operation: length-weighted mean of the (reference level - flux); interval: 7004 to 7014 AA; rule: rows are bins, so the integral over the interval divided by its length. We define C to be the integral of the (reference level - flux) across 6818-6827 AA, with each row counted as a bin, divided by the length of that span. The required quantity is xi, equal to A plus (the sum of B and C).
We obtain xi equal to -0.09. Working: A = -0.23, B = 0.7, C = -0.5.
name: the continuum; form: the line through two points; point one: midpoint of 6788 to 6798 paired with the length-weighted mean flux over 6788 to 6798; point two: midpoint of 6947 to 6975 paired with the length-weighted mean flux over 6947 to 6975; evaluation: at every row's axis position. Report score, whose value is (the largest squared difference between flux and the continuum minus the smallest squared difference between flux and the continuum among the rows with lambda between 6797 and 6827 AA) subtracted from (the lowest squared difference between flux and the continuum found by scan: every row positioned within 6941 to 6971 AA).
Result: -2.8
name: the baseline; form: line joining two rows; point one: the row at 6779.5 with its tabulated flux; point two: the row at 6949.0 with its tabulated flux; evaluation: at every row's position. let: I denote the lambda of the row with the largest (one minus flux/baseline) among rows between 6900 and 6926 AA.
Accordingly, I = 6916.0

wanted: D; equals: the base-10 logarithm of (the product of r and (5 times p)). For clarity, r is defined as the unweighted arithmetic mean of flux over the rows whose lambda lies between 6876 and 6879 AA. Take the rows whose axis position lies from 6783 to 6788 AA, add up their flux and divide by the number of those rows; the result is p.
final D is 3.58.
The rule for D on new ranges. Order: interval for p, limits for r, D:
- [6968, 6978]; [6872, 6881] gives 3.56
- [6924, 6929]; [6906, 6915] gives 3.55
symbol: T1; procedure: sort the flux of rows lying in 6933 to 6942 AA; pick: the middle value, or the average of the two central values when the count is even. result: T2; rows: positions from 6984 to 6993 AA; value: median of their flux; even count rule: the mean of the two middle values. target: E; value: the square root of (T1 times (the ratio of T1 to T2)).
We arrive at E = 5.24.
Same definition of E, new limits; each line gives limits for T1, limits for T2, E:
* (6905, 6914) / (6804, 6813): 5.09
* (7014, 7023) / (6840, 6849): 4.99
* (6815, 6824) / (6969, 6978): 5.29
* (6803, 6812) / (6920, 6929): 5.39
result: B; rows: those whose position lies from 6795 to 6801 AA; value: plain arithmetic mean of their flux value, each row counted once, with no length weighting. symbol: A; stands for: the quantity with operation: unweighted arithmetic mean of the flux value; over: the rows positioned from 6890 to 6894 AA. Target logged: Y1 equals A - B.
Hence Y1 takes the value -0.5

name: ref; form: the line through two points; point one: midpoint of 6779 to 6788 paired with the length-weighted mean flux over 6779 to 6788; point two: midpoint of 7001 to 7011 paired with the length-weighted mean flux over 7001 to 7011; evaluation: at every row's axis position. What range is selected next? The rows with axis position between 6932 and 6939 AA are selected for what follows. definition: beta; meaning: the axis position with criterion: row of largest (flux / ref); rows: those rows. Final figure 6938.5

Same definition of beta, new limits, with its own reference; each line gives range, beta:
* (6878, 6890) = 6889.0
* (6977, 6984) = 6983.5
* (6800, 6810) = 6803.5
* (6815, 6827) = 6824.5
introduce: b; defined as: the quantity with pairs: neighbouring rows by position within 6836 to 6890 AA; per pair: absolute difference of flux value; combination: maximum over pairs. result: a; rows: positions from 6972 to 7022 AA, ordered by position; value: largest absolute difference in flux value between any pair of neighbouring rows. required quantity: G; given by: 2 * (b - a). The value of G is -0.9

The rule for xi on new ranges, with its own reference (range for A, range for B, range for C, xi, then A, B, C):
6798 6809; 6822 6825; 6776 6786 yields -1.45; -0.13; -1.3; -0.1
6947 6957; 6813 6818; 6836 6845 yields 0.10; -0.17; -0.1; 0.4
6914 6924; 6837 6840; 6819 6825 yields 0.54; 0.67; 0.4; -0.6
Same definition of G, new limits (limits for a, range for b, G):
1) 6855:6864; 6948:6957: -0.6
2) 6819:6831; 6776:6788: -2.0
